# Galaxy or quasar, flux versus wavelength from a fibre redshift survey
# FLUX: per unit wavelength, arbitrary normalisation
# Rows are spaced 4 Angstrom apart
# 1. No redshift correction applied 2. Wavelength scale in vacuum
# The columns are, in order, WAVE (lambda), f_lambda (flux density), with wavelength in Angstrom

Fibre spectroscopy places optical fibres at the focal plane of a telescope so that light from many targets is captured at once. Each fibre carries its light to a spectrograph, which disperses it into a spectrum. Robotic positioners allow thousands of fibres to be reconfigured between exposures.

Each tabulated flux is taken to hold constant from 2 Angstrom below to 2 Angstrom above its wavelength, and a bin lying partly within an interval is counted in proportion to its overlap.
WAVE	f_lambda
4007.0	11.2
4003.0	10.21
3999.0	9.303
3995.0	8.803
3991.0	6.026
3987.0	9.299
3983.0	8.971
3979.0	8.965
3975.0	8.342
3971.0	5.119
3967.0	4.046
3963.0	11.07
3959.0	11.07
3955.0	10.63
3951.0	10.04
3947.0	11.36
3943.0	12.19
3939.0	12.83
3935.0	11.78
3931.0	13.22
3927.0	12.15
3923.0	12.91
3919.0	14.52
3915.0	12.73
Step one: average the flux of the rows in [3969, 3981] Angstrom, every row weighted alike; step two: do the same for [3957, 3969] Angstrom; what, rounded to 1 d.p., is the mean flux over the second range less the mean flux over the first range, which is 1.3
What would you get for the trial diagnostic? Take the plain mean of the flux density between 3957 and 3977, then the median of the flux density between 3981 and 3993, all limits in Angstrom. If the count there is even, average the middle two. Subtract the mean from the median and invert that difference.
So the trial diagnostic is 0.96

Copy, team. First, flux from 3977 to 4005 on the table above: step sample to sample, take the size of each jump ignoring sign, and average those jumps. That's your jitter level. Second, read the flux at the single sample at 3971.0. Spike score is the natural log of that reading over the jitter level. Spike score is 1.4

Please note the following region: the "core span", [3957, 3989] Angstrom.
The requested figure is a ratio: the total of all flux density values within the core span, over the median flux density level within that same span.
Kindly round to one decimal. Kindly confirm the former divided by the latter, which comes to 7.5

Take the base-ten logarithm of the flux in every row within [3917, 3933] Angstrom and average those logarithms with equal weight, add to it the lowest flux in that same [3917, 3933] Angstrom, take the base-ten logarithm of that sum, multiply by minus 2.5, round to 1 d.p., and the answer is -2.8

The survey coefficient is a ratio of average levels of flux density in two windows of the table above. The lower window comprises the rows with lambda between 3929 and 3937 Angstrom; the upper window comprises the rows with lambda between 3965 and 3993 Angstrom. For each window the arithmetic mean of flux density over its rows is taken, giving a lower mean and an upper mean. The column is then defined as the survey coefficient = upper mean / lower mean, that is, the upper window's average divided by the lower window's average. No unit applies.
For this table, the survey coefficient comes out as 0.58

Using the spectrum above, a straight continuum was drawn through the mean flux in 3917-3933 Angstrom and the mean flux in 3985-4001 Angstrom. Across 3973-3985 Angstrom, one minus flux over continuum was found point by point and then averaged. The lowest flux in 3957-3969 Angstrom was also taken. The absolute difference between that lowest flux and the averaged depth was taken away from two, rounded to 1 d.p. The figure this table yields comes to -2.0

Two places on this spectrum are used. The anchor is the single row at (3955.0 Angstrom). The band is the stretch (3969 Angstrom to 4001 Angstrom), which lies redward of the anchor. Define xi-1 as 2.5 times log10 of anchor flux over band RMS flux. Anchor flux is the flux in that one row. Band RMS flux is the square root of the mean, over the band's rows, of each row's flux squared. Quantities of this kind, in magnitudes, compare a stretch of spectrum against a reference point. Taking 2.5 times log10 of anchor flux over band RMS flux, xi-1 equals 0.28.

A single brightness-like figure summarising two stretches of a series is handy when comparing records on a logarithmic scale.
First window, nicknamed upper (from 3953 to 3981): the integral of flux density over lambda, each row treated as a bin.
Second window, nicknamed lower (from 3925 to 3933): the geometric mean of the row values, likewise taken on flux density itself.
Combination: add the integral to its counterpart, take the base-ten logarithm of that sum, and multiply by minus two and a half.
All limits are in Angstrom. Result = -6.0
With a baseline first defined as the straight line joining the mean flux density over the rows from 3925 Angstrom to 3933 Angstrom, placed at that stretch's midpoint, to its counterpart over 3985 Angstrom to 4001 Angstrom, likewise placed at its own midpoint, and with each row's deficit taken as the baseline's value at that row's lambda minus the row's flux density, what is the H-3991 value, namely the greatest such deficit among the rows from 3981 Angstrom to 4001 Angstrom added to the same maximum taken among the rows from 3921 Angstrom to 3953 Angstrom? 3.6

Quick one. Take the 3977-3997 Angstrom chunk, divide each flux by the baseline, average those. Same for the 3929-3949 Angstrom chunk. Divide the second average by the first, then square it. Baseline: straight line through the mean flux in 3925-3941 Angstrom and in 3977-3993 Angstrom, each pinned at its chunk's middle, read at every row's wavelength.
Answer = 0.98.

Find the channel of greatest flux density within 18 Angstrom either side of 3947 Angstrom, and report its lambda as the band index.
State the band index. 3931.0 Angstrom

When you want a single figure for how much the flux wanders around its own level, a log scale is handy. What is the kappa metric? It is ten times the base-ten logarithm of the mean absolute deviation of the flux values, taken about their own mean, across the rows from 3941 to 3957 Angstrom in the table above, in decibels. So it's -1.4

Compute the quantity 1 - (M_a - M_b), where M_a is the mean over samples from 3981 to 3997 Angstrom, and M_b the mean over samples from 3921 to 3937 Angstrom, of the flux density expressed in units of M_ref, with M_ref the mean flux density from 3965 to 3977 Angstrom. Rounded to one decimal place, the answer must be 1.7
